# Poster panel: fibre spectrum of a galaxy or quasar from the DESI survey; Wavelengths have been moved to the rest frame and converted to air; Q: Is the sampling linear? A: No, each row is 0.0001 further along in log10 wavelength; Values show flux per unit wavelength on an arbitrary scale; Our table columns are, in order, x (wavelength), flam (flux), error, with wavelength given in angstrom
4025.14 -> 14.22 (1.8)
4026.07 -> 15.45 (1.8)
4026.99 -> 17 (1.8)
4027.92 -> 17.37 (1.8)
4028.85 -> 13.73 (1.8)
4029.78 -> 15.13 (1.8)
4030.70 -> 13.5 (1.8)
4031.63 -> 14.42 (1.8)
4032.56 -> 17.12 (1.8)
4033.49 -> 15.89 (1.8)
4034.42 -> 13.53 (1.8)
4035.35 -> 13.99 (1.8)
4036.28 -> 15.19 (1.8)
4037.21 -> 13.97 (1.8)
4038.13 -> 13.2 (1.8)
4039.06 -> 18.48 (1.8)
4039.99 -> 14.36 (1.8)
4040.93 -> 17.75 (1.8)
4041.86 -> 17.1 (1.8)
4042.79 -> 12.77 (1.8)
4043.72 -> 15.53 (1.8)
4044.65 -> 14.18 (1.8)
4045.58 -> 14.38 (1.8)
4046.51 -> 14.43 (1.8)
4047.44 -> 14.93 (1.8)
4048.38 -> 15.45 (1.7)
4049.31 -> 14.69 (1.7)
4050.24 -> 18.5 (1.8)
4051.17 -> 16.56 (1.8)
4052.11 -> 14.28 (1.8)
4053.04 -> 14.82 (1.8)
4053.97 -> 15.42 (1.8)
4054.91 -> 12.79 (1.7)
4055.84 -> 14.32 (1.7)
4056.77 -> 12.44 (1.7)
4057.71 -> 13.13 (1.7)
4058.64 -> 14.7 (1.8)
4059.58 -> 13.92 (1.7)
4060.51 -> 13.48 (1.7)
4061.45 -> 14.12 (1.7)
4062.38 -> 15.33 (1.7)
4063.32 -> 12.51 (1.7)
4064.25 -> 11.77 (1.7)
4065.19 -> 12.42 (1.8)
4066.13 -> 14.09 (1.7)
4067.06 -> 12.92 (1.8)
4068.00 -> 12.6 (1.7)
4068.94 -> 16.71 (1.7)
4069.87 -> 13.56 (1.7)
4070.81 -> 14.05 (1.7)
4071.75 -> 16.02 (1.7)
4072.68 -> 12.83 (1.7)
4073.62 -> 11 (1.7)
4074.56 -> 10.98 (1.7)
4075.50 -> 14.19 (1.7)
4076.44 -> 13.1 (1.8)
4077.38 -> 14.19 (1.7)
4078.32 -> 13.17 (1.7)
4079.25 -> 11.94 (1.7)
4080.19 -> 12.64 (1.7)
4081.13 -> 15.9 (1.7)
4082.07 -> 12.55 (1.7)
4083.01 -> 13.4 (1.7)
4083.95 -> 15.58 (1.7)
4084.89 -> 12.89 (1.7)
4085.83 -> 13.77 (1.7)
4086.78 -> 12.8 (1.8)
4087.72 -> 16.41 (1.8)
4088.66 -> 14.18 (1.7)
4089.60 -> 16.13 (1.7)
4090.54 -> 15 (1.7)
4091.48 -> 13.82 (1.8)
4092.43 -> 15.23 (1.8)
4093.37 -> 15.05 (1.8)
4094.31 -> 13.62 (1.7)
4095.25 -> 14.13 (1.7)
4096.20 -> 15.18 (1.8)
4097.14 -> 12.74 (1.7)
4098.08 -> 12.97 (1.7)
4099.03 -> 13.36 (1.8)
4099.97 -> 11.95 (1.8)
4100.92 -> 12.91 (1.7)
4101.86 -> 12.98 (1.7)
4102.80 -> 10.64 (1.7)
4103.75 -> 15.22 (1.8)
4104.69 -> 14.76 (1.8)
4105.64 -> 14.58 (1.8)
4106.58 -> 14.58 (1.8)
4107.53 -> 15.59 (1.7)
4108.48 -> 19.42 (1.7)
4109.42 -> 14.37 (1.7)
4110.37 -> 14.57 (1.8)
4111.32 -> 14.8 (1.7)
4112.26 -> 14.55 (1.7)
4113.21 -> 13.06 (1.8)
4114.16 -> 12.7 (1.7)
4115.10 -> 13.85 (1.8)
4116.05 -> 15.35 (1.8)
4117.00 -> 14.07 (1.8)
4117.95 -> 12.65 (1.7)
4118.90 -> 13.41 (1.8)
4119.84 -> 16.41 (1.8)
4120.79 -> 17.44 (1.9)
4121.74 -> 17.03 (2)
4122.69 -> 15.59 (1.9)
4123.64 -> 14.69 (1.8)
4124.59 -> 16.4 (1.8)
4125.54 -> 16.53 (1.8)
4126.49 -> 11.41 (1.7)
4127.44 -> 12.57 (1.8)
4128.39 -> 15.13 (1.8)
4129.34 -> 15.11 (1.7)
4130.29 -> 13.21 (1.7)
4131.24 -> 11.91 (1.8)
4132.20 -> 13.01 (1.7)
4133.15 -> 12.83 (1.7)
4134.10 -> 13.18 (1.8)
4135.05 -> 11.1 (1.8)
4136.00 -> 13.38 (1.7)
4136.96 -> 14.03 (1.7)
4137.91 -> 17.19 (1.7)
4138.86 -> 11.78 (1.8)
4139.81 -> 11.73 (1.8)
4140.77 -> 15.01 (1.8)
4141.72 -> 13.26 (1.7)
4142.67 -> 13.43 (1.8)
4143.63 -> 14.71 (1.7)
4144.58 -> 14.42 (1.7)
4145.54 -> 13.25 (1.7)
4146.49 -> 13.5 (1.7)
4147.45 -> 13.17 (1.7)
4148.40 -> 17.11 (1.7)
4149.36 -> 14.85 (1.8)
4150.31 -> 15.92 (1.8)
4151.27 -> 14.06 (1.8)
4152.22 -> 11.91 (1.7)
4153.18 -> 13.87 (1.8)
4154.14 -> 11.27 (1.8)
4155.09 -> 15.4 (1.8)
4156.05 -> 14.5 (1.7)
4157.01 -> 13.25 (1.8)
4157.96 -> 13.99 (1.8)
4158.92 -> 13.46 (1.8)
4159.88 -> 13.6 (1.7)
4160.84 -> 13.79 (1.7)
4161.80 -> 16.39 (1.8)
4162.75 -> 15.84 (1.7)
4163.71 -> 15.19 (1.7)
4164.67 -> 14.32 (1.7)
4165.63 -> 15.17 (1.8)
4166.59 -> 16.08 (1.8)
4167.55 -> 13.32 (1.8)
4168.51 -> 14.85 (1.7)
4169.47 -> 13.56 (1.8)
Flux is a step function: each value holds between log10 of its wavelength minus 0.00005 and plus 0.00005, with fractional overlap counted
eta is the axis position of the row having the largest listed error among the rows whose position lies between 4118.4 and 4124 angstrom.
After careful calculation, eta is 4121.74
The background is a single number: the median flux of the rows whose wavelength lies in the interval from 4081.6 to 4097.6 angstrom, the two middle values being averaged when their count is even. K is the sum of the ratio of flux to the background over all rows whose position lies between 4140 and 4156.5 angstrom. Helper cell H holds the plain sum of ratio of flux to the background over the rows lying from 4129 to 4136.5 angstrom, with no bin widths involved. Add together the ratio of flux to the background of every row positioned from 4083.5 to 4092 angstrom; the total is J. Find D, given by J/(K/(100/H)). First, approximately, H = 7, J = 9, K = 17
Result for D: 7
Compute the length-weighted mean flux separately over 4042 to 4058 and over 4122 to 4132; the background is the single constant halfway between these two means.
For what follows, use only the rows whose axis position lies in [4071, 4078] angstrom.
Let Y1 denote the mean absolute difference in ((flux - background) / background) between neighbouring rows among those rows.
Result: 0.120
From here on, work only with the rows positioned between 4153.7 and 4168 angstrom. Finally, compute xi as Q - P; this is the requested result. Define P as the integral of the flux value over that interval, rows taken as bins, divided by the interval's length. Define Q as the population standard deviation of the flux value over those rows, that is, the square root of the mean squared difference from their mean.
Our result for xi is -13.1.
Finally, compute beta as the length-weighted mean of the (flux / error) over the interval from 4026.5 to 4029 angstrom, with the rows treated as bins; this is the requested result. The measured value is 9.07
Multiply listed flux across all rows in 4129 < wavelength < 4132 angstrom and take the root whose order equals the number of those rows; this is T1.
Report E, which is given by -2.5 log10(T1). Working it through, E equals -2.81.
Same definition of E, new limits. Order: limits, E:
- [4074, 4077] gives -2.76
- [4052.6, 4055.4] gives -2.89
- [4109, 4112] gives -2.91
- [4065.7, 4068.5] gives -2.80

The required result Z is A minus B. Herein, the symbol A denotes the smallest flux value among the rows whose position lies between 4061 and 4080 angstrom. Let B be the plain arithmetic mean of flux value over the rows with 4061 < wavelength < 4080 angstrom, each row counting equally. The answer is -2.4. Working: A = 10.98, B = 13.4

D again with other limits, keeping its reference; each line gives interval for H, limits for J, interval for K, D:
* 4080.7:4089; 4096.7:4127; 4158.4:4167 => 38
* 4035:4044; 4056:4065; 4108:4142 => 2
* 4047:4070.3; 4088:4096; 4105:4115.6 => 3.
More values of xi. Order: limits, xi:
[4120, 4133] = -12.7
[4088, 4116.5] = -12.7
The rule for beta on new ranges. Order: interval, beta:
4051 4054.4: 8.42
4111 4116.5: 8.02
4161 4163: 9.05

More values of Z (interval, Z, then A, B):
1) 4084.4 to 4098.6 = -1.5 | 12.74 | 14.3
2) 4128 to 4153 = -2.7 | 11.1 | 13.8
